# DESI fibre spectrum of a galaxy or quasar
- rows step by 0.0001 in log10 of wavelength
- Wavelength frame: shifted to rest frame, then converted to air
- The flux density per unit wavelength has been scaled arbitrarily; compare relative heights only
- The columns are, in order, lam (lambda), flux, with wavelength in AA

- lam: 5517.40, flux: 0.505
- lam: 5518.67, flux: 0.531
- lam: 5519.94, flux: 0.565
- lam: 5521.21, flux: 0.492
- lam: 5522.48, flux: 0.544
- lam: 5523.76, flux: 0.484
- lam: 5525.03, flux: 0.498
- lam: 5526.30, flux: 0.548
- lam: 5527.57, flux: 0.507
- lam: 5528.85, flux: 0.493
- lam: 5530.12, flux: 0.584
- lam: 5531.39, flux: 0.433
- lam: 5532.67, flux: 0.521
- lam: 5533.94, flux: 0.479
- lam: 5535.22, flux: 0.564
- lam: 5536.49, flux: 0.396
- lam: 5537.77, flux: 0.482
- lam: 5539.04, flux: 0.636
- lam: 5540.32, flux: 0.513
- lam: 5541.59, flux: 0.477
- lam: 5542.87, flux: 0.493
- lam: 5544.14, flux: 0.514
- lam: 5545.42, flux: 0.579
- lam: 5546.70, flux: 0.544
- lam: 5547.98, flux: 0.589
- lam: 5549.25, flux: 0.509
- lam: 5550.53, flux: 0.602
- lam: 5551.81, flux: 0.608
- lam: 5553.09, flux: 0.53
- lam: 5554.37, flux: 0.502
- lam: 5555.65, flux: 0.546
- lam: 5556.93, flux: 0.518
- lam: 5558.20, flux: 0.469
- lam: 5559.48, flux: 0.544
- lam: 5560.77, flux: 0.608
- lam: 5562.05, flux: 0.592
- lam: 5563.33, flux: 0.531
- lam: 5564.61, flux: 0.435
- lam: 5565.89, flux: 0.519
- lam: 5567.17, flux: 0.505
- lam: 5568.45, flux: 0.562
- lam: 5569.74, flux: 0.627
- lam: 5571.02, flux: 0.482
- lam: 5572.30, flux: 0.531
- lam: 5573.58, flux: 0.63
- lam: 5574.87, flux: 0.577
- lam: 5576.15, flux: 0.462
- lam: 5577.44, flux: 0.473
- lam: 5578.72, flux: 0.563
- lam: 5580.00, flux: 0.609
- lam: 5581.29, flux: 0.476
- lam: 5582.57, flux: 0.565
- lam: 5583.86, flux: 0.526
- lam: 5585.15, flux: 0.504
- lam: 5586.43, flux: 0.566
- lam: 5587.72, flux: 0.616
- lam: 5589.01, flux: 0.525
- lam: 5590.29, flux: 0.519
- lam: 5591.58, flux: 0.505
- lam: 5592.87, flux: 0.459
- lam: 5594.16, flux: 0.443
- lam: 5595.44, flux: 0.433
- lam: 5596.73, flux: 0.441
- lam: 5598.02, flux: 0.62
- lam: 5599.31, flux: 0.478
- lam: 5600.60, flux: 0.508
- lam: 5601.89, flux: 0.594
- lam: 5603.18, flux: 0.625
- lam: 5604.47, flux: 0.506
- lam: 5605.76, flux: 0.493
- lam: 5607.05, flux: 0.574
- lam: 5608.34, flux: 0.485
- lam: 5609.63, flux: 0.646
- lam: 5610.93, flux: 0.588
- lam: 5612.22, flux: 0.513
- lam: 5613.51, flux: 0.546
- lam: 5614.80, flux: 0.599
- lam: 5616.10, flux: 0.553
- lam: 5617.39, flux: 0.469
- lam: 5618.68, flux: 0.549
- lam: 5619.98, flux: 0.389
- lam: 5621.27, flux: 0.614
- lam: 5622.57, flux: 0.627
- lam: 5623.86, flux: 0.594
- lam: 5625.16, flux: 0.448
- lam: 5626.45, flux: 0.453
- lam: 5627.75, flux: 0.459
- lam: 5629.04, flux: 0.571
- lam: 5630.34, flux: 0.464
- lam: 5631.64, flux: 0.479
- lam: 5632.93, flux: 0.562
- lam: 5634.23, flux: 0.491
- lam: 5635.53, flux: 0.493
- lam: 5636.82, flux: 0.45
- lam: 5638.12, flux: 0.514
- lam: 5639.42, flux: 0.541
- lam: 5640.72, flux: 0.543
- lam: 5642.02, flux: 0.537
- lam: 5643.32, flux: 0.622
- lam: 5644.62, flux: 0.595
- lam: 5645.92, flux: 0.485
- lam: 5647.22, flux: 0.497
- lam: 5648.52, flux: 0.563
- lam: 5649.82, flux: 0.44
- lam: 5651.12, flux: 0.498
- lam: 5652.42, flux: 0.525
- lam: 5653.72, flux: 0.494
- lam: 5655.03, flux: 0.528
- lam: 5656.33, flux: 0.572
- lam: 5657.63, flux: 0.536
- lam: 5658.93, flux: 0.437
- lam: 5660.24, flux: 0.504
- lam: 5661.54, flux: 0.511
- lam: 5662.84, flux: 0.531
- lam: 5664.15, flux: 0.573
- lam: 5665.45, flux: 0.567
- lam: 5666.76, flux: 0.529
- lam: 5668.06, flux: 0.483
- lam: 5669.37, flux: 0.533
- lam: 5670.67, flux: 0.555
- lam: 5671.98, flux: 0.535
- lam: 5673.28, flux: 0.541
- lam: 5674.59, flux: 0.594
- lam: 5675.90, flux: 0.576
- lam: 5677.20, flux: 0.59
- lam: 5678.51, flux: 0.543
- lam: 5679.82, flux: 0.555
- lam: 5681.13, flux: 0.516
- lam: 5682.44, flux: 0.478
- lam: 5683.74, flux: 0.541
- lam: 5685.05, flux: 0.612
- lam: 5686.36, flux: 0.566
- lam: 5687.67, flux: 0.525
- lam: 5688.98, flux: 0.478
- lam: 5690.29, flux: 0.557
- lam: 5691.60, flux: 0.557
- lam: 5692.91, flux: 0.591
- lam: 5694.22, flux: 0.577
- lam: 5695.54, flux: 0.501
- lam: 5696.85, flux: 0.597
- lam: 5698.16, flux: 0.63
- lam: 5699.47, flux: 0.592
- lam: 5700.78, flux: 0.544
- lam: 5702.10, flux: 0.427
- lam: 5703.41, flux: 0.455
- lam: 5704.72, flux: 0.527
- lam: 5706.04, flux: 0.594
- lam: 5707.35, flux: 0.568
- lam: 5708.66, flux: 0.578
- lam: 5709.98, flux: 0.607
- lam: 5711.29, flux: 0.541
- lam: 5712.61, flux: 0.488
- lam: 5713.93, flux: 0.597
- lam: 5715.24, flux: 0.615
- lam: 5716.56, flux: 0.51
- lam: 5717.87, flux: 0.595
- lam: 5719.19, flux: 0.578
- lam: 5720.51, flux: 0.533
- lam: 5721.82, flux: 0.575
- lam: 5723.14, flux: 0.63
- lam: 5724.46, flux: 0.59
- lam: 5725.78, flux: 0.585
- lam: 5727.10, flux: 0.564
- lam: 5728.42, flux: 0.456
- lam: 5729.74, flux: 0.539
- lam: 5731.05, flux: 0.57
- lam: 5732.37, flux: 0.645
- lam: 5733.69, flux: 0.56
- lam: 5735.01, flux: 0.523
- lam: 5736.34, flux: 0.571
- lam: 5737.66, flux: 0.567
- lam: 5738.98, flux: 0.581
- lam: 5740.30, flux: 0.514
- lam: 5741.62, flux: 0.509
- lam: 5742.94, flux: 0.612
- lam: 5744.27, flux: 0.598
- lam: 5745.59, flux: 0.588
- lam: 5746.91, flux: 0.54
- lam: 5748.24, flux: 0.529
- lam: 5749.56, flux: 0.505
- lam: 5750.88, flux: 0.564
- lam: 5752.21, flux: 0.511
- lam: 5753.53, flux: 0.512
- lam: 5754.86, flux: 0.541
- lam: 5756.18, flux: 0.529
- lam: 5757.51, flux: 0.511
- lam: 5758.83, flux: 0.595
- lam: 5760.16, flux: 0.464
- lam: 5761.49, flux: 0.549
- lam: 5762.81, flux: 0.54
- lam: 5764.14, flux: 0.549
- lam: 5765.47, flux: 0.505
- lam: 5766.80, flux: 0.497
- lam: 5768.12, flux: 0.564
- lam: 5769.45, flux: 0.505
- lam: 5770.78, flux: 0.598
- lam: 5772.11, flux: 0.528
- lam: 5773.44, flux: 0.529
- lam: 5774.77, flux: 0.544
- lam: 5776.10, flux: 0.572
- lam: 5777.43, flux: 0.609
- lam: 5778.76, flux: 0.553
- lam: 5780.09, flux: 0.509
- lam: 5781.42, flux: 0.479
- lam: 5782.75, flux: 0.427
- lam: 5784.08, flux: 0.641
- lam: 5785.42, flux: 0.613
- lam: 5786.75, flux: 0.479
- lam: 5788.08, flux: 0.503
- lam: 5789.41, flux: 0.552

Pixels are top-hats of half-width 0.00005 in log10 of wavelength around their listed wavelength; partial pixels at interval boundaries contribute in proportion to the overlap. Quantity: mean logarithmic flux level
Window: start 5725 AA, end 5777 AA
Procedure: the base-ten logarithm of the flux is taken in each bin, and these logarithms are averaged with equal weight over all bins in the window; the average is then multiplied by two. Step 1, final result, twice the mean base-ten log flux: -0.529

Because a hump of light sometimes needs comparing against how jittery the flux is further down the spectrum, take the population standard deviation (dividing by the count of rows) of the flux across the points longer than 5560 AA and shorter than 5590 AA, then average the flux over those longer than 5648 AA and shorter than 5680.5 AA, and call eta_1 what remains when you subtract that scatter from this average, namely 0.477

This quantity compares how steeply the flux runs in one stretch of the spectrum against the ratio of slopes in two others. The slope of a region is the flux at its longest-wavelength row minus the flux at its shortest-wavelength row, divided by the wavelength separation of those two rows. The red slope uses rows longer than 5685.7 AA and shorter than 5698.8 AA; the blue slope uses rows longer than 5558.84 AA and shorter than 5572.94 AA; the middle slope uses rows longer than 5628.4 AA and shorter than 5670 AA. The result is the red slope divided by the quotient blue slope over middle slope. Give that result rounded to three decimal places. 0.005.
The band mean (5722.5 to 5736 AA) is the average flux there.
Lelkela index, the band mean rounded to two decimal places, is 0.57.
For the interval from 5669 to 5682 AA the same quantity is 0.55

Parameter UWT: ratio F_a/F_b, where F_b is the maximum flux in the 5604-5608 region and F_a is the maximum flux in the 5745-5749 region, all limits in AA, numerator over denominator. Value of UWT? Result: 1.02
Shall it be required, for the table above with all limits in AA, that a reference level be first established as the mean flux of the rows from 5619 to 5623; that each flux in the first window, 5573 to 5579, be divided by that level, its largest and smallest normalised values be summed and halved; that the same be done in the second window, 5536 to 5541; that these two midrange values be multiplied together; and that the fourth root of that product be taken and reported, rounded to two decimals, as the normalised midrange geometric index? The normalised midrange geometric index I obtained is 0.99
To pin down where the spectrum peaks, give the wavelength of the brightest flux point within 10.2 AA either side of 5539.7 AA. 5539.04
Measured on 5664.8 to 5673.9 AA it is 5665.45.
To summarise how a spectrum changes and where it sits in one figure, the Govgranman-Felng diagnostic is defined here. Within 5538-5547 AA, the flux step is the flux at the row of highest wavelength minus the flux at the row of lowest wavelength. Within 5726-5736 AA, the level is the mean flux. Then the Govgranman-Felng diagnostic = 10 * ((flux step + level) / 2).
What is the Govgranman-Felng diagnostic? 2.30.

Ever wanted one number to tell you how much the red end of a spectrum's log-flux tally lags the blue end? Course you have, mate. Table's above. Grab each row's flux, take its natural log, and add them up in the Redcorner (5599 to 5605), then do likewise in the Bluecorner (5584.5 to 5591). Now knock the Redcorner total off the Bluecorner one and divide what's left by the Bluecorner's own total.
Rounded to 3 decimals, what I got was -0.016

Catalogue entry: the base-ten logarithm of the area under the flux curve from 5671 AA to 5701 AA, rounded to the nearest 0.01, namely 1.22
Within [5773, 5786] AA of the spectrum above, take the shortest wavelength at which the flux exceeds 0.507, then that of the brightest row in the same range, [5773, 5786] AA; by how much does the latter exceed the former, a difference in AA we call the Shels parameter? 10.6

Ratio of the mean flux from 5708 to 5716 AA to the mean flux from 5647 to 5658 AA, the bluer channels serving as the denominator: 1.10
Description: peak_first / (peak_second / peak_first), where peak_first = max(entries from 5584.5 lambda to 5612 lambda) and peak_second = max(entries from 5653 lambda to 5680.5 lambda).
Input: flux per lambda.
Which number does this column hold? 0.70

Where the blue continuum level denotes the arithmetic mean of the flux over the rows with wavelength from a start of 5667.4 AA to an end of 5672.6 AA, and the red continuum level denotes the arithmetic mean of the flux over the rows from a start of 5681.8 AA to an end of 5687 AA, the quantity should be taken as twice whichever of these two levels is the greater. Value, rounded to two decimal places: 1.10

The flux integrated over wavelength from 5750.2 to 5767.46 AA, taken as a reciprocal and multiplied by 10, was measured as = 1.10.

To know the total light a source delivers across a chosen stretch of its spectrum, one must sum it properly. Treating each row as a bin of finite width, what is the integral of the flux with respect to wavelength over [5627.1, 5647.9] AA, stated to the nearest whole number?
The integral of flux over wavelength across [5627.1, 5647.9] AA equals 11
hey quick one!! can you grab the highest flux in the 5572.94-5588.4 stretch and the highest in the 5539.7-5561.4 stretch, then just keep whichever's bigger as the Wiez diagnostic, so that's 0.630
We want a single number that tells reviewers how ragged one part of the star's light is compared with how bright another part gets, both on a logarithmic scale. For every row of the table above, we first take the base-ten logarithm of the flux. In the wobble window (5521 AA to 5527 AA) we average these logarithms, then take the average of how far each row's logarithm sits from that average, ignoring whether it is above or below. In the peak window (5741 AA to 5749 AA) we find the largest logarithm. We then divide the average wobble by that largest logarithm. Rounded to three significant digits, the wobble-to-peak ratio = -0.103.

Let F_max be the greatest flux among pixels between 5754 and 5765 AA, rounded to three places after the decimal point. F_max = 0.595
